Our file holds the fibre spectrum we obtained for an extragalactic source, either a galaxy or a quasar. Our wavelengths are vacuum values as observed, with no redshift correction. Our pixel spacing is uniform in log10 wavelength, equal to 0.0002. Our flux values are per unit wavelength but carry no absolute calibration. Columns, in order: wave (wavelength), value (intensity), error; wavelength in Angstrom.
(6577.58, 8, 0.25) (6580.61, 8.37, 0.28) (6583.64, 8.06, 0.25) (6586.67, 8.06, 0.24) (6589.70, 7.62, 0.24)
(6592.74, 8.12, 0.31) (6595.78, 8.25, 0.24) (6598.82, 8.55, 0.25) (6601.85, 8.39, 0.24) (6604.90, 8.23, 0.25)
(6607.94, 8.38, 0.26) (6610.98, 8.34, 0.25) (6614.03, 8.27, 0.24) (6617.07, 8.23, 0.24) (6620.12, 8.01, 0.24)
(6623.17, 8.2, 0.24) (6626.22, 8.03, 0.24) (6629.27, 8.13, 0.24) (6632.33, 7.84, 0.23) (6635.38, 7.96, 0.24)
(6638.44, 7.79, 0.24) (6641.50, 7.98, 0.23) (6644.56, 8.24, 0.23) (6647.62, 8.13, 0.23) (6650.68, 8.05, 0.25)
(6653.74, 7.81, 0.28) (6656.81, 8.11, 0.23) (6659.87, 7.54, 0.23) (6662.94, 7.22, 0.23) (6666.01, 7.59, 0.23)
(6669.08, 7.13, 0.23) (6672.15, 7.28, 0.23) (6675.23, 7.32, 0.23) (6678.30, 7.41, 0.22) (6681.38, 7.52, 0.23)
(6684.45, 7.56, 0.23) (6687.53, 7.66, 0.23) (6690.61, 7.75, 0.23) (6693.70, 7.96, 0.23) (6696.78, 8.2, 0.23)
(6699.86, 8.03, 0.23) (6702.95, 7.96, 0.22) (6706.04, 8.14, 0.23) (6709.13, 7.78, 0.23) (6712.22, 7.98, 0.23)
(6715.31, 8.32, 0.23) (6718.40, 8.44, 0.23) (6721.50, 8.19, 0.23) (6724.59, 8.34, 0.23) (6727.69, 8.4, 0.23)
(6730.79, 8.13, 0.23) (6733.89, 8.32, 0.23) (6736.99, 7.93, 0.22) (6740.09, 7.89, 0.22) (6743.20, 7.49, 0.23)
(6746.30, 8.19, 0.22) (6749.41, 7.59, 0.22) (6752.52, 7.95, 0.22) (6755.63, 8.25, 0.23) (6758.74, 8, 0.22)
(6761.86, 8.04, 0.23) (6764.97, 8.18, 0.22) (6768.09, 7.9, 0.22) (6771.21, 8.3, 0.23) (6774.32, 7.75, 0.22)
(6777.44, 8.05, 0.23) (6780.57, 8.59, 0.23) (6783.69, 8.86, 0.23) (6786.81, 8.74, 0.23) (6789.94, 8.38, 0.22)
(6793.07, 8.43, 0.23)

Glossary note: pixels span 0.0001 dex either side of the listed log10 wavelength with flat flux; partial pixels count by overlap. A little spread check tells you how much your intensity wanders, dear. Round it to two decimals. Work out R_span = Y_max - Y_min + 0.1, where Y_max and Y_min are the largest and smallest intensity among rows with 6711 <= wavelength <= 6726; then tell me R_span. 0.56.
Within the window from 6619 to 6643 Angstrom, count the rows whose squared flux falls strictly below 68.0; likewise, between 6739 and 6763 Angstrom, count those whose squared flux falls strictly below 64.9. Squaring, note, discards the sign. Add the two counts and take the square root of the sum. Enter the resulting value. 3.74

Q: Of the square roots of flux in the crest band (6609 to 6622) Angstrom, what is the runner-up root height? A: 2.88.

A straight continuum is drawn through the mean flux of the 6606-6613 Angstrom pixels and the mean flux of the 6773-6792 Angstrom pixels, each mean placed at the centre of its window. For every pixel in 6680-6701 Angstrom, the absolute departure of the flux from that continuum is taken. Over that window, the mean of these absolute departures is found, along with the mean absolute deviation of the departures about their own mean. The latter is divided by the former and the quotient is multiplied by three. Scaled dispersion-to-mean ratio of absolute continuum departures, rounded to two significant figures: 1.1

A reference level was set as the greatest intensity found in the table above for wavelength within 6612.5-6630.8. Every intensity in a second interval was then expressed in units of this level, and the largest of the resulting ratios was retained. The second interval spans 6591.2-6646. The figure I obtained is 1.03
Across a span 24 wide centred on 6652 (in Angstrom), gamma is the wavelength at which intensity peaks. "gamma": 6644.56 Angstrom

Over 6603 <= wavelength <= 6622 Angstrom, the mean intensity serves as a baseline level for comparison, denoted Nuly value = 8.2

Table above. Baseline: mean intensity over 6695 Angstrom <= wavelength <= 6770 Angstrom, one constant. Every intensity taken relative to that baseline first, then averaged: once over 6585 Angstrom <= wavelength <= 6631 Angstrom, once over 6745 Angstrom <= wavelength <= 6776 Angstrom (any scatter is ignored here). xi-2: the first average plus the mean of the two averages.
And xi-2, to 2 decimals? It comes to 0.15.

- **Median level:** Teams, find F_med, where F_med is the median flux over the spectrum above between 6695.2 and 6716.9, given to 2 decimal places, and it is 8.03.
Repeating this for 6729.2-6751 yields 7.93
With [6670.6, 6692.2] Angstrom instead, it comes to 7.52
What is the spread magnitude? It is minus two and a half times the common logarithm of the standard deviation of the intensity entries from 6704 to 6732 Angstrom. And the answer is 1.7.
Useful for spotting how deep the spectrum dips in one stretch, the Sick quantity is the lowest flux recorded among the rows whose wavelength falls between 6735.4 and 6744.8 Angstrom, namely 7.49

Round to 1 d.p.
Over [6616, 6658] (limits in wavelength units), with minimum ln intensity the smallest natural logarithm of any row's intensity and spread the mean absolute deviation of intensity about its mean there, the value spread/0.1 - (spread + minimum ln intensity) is -1.0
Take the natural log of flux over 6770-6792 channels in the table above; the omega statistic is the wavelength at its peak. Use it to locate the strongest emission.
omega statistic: 6783.69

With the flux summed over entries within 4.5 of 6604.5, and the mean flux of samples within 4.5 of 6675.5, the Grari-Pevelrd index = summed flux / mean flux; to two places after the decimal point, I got 3.41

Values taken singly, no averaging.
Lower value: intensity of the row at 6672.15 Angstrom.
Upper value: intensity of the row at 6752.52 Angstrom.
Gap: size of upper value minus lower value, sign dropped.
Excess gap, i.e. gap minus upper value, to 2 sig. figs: -7.3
